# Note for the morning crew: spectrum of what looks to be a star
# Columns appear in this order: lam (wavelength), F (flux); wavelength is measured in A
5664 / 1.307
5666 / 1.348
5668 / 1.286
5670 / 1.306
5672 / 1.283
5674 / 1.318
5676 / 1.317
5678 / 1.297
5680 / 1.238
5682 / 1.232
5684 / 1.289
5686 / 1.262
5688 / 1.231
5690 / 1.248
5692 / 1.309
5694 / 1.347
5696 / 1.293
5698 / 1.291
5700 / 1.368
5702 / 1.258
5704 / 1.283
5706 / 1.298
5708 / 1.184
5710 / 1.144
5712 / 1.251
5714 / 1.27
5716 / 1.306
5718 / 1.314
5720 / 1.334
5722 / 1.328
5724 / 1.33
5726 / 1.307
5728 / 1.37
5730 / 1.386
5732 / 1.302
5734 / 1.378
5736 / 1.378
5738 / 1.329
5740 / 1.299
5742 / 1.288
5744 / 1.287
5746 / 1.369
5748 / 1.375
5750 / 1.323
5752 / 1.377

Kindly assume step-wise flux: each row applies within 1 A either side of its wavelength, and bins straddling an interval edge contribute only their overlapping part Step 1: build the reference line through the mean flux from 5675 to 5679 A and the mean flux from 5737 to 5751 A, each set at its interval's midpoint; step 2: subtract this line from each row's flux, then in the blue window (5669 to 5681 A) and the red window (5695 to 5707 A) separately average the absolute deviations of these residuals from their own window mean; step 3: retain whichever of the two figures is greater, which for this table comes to 0.023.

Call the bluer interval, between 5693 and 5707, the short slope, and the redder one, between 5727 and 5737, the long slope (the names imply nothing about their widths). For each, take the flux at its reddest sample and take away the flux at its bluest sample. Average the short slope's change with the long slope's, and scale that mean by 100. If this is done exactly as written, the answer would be -2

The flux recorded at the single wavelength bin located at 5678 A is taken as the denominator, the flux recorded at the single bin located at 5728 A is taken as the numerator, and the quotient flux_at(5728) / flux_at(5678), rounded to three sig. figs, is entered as 1.06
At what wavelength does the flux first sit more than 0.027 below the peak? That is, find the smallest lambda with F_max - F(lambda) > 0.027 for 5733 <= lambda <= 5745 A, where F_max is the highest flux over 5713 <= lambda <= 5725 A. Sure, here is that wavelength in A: 5740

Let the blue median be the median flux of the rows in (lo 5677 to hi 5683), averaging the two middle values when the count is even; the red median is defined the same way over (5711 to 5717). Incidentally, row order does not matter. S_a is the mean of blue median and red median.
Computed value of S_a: 1.254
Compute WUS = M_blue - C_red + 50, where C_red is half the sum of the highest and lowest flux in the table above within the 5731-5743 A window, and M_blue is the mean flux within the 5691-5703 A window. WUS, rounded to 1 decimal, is 50.0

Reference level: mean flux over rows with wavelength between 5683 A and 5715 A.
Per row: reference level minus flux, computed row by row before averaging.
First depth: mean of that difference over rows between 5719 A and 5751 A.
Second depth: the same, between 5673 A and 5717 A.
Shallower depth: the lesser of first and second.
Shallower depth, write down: -0.0661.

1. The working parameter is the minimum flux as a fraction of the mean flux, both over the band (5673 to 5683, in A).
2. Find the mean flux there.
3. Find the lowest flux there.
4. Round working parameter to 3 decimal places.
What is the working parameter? 0.962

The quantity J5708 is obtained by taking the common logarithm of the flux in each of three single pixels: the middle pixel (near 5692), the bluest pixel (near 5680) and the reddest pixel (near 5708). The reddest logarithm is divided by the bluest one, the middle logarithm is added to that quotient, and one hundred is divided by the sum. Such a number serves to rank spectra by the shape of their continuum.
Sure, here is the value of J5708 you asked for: 110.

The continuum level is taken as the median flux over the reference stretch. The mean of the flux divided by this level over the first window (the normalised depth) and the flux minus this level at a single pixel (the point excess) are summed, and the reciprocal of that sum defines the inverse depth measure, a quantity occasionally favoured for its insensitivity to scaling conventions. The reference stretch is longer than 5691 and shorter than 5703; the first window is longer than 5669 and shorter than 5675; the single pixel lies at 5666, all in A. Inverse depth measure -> 0.95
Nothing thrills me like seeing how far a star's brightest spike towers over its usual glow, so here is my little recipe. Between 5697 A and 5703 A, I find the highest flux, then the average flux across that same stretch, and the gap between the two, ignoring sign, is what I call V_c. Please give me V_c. 0.062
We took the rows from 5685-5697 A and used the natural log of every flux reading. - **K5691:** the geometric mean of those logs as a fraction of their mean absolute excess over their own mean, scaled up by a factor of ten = 91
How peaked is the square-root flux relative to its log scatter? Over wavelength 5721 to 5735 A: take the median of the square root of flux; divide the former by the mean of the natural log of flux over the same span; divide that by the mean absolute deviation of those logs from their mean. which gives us 176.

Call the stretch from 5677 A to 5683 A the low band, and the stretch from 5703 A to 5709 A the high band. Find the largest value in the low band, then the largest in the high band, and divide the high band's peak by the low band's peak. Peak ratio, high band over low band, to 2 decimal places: 1.00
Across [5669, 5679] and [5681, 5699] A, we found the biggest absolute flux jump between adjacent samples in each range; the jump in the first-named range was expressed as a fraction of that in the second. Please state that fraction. 0.57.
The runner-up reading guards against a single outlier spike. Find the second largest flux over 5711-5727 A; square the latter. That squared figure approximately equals 1.77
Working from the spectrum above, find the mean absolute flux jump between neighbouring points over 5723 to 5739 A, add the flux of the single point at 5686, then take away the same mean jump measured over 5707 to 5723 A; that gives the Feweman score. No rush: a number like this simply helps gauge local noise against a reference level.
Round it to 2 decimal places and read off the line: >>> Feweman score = 1.27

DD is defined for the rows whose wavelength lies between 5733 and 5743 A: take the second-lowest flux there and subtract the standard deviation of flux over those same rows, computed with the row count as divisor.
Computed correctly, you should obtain 1.26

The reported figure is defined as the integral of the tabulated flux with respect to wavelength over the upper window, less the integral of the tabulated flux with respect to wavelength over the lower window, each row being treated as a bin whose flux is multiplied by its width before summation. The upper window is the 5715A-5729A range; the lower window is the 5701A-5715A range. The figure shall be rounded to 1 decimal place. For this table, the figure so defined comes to 1.2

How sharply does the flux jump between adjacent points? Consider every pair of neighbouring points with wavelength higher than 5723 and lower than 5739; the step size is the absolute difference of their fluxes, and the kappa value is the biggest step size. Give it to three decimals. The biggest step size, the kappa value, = 0.084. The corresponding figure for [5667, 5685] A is 0.059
